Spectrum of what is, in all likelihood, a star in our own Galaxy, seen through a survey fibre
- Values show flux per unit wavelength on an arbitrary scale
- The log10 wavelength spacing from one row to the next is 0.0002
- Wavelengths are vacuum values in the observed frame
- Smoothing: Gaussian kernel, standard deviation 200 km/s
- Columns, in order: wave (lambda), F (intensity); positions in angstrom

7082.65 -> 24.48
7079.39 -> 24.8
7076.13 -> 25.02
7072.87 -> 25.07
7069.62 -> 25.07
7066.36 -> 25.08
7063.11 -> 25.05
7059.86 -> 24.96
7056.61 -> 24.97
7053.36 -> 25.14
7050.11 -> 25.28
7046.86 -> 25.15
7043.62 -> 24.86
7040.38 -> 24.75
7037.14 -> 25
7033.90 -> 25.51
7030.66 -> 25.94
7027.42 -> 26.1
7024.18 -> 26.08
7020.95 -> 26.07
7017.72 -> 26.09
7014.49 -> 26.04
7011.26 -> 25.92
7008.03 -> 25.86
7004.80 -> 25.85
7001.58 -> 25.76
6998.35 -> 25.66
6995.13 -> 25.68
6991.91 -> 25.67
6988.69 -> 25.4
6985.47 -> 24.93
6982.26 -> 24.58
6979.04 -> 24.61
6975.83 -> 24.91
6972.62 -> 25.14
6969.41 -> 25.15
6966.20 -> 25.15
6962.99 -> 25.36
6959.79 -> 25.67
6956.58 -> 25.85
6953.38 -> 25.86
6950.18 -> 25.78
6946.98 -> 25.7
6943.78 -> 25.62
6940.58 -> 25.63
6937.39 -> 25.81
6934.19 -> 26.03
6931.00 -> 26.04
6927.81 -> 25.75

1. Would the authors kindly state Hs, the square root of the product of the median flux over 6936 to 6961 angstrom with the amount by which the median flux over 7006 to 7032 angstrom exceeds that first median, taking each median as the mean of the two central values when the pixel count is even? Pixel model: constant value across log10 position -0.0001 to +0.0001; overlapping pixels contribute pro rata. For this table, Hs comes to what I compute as 2.8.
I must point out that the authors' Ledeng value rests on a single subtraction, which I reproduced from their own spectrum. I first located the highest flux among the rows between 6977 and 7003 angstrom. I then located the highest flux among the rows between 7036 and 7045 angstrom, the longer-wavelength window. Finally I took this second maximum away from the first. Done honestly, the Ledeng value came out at 0.8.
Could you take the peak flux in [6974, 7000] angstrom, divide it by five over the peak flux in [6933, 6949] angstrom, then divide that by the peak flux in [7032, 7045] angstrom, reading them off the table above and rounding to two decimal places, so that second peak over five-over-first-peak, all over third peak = 5.24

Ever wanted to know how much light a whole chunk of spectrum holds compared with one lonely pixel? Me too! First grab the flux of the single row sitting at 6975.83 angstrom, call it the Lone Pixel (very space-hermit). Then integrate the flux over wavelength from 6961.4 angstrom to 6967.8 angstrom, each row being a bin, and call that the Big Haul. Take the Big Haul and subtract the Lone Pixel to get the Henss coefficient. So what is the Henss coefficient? 137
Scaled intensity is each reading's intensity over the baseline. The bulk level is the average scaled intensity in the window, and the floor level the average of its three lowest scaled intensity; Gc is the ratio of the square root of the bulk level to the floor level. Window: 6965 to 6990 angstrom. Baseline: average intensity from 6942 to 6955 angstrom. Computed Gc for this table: 1.03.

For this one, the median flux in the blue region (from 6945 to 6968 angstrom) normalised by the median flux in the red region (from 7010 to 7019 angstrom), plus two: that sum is 2.99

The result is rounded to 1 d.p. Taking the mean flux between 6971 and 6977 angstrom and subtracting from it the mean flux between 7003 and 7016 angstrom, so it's -0.9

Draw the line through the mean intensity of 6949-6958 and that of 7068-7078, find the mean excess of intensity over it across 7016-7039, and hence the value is 0.5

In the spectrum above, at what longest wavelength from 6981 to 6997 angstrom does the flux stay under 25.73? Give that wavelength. 6995.13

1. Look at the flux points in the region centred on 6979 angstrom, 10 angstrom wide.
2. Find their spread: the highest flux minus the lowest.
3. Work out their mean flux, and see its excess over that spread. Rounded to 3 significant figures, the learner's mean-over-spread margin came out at 24.4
